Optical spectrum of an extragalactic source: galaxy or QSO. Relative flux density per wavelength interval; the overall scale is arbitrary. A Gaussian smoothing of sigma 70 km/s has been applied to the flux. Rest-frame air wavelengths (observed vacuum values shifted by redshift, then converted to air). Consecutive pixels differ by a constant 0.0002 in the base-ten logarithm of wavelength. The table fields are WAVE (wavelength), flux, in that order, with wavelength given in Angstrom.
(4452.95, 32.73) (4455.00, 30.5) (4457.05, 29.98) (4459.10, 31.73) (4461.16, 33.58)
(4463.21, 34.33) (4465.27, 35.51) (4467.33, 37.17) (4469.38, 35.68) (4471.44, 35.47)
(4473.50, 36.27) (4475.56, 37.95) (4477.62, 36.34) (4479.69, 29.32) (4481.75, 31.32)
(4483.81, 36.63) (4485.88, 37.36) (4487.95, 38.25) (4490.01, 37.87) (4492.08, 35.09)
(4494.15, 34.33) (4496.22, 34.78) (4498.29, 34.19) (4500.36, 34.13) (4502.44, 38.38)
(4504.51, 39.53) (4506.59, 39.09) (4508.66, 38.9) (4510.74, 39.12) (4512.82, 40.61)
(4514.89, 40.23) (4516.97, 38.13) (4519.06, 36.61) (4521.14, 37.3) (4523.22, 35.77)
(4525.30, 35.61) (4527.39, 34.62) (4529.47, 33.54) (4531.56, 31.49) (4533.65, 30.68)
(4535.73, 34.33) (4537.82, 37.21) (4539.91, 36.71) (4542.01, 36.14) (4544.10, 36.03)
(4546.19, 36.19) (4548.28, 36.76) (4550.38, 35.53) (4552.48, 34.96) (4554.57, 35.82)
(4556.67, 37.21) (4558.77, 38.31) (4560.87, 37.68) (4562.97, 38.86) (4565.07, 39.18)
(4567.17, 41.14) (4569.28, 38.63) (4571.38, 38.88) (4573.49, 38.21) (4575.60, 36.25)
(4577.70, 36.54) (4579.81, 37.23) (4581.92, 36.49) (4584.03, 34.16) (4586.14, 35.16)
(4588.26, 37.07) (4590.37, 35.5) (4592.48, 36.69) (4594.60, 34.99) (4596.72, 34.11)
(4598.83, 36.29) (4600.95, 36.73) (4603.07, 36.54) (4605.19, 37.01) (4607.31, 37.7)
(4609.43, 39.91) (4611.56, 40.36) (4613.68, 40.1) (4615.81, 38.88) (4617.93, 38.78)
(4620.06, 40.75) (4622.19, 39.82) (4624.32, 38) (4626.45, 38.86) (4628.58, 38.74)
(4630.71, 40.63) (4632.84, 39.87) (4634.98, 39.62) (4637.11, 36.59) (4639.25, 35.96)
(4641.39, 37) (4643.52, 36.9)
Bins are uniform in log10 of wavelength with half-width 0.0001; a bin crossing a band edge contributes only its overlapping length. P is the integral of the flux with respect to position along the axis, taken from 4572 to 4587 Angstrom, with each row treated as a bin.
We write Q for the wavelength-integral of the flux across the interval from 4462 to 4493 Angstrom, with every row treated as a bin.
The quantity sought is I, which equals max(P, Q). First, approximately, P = 546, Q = 1105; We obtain 1105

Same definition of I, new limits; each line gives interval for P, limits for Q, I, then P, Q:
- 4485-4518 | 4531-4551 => 1238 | 1238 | 704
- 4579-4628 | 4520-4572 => 1889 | 1835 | 1889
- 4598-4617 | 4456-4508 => 1841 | 726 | 1841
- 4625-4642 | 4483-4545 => 2258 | 653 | 2258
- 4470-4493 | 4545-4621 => 2838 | 819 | 2838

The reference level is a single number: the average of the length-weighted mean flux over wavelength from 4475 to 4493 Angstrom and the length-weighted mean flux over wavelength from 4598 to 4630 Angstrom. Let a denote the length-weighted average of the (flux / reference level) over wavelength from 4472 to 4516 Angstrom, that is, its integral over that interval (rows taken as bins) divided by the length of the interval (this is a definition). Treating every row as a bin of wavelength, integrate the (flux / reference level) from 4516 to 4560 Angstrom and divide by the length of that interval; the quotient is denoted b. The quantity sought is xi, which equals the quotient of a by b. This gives 1.028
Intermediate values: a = 0.99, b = 0.962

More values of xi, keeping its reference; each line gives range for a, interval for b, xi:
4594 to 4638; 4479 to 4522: 1.042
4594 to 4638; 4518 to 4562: 1.076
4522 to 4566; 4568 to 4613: 0.971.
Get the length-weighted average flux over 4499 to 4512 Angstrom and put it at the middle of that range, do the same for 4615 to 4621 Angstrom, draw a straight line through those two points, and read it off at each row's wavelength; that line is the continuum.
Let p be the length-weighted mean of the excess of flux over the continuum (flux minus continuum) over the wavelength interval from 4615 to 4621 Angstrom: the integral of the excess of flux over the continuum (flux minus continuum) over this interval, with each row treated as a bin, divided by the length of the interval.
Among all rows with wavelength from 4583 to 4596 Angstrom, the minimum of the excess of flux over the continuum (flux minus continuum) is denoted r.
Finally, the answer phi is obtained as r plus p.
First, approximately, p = 0.0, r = -4.9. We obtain -5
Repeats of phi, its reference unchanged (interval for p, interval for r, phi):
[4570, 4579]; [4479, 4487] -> -10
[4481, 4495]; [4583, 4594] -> -7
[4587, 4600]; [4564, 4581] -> -6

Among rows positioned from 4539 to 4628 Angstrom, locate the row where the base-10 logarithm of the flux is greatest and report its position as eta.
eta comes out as 4567.17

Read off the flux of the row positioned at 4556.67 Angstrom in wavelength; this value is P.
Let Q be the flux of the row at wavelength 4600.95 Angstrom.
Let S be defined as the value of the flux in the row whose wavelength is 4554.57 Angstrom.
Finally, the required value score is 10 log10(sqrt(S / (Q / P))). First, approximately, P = 37.21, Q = 36.73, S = 35.82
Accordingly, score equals 7.80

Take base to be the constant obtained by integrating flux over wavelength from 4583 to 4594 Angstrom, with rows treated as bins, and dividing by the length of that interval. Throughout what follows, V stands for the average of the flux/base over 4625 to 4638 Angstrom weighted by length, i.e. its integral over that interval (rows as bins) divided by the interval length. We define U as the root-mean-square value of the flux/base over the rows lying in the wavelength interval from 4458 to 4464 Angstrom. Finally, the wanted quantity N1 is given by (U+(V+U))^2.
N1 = 8.7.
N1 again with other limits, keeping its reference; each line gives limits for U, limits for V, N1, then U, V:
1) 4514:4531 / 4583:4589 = 9.2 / 1.02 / 0.99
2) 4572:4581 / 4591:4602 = 9.5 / 1.04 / 1.00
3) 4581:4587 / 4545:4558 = 8.9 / 0.99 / 1.01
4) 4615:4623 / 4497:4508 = 10.6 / 1.11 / 1.04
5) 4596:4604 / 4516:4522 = 9.4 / 1.01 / 1.05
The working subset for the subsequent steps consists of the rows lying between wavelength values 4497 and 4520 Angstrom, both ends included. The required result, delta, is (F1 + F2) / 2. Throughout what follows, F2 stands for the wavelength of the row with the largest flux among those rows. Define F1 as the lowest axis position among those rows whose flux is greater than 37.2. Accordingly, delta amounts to 4507.6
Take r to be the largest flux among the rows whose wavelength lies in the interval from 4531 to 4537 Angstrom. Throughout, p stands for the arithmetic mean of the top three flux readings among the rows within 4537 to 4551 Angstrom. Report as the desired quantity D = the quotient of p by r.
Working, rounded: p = 36.9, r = 34.33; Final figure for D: 1.07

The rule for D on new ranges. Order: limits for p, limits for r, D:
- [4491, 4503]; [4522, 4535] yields 1.01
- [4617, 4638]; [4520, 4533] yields 1.08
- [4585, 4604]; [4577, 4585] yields 0.99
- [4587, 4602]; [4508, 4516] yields 0.91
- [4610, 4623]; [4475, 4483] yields 1.06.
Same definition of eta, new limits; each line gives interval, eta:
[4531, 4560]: 4558.77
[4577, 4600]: 4579.81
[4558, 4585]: 4567.17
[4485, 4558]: 4512.82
